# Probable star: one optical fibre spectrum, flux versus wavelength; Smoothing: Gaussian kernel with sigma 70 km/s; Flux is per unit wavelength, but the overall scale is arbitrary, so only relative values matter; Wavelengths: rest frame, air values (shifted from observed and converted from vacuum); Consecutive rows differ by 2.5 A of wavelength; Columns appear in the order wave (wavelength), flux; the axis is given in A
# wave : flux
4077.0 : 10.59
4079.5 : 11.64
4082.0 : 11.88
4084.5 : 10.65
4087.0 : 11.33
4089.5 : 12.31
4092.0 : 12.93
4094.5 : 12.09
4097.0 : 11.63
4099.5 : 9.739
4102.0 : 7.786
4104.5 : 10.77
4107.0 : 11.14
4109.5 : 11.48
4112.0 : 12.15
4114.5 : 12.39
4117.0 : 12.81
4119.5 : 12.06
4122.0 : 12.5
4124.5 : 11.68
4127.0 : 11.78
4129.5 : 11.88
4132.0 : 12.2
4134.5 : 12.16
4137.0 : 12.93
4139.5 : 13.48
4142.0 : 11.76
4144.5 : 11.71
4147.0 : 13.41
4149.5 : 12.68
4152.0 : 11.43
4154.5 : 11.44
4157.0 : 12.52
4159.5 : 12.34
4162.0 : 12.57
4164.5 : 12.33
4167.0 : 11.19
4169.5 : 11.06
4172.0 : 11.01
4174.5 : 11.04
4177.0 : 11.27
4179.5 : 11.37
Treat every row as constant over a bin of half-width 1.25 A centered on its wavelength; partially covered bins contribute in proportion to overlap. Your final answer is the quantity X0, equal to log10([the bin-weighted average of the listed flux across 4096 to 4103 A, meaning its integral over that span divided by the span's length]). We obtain 0.99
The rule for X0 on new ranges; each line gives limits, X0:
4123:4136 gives 1.08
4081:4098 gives 1.07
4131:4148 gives 1.10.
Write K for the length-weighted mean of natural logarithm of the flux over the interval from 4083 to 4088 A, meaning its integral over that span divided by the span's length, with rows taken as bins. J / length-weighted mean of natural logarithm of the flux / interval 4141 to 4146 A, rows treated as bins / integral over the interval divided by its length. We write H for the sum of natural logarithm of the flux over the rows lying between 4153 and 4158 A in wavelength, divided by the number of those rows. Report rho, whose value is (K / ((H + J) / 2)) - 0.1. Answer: 0.869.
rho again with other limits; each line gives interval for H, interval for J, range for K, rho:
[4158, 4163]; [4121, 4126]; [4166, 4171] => 0.861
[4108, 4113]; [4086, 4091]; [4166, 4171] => 0.874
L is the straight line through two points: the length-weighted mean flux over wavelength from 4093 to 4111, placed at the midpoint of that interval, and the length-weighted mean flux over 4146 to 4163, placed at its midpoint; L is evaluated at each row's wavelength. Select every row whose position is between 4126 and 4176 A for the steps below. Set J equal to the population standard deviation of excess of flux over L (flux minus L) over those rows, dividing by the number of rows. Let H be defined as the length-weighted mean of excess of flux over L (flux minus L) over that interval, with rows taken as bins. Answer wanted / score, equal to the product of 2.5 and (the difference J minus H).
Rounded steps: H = -0.2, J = 1.00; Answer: 2.9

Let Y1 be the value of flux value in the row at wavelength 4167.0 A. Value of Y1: 11.19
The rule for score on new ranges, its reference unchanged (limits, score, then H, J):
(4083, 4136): 1.1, 0.7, 1.08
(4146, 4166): 1.8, -0.1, 0.67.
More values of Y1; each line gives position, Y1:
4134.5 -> 12.16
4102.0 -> 7.786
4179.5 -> 11.37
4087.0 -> 11.33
